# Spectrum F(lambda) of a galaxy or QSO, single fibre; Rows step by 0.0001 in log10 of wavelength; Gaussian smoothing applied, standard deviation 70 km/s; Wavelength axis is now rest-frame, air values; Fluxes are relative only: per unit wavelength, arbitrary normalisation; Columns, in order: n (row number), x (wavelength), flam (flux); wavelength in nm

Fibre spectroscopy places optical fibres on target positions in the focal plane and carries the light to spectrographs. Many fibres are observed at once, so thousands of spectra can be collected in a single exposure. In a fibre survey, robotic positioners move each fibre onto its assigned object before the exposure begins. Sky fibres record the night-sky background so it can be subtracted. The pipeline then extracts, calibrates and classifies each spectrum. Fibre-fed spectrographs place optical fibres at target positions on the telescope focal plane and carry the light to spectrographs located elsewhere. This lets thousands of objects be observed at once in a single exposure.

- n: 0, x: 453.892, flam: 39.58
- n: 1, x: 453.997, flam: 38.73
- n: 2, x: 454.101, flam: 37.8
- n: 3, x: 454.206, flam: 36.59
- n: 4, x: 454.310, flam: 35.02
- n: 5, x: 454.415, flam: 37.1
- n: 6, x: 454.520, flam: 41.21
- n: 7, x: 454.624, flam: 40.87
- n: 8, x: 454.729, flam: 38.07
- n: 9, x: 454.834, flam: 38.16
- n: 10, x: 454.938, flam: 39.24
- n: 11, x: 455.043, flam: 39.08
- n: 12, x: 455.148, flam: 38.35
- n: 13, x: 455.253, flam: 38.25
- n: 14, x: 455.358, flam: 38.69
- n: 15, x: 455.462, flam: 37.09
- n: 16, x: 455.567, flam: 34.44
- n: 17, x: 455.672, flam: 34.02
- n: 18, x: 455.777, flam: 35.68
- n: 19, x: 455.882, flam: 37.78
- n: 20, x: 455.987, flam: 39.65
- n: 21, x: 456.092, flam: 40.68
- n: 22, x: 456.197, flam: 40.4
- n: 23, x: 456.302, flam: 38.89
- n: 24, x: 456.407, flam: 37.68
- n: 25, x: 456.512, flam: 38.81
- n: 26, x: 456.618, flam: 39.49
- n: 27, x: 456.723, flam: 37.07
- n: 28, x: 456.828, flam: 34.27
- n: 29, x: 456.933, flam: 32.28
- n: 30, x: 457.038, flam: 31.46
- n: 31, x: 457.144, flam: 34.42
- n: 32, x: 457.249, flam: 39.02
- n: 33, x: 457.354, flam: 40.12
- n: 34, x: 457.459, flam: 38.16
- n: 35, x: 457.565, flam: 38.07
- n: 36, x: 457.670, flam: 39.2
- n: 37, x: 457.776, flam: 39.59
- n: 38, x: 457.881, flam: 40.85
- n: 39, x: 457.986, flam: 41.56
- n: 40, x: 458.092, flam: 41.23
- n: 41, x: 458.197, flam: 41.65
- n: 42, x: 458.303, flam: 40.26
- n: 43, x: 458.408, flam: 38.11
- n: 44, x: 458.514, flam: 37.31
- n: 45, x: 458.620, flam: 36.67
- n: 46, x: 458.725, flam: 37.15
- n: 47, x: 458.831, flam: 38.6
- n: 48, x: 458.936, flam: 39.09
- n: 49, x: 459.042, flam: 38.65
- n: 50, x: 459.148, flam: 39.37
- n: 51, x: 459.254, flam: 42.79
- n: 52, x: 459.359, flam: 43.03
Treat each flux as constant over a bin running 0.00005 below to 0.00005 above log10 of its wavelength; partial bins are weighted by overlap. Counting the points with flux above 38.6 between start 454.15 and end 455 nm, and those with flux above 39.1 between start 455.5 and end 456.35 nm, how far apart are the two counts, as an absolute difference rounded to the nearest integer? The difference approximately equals 0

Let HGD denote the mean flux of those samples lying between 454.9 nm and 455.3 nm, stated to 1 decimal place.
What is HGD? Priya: 38.7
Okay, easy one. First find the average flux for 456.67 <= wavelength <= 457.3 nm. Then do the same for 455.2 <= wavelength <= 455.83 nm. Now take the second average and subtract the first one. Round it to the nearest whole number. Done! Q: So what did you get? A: 2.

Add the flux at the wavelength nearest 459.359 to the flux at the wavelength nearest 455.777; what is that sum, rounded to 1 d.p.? 78.7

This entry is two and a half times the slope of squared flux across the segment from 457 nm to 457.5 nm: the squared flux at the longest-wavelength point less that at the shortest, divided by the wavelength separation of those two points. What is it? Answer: 2770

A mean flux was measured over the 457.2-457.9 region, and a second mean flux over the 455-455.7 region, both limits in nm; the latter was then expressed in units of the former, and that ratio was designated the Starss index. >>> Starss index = 0.95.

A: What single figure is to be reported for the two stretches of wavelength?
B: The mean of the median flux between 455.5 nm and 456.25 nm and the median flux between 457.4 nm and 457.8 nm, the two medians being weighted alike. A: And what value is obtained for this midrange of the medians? 38.2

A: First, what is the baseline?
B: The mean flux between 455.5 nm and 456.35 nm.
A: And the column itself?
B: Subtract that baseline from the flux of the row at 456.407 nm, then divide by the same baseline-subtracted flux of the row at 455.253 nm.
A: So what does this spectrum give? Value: 0.0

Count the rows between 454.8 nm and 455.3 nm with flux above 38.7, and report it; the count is 2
